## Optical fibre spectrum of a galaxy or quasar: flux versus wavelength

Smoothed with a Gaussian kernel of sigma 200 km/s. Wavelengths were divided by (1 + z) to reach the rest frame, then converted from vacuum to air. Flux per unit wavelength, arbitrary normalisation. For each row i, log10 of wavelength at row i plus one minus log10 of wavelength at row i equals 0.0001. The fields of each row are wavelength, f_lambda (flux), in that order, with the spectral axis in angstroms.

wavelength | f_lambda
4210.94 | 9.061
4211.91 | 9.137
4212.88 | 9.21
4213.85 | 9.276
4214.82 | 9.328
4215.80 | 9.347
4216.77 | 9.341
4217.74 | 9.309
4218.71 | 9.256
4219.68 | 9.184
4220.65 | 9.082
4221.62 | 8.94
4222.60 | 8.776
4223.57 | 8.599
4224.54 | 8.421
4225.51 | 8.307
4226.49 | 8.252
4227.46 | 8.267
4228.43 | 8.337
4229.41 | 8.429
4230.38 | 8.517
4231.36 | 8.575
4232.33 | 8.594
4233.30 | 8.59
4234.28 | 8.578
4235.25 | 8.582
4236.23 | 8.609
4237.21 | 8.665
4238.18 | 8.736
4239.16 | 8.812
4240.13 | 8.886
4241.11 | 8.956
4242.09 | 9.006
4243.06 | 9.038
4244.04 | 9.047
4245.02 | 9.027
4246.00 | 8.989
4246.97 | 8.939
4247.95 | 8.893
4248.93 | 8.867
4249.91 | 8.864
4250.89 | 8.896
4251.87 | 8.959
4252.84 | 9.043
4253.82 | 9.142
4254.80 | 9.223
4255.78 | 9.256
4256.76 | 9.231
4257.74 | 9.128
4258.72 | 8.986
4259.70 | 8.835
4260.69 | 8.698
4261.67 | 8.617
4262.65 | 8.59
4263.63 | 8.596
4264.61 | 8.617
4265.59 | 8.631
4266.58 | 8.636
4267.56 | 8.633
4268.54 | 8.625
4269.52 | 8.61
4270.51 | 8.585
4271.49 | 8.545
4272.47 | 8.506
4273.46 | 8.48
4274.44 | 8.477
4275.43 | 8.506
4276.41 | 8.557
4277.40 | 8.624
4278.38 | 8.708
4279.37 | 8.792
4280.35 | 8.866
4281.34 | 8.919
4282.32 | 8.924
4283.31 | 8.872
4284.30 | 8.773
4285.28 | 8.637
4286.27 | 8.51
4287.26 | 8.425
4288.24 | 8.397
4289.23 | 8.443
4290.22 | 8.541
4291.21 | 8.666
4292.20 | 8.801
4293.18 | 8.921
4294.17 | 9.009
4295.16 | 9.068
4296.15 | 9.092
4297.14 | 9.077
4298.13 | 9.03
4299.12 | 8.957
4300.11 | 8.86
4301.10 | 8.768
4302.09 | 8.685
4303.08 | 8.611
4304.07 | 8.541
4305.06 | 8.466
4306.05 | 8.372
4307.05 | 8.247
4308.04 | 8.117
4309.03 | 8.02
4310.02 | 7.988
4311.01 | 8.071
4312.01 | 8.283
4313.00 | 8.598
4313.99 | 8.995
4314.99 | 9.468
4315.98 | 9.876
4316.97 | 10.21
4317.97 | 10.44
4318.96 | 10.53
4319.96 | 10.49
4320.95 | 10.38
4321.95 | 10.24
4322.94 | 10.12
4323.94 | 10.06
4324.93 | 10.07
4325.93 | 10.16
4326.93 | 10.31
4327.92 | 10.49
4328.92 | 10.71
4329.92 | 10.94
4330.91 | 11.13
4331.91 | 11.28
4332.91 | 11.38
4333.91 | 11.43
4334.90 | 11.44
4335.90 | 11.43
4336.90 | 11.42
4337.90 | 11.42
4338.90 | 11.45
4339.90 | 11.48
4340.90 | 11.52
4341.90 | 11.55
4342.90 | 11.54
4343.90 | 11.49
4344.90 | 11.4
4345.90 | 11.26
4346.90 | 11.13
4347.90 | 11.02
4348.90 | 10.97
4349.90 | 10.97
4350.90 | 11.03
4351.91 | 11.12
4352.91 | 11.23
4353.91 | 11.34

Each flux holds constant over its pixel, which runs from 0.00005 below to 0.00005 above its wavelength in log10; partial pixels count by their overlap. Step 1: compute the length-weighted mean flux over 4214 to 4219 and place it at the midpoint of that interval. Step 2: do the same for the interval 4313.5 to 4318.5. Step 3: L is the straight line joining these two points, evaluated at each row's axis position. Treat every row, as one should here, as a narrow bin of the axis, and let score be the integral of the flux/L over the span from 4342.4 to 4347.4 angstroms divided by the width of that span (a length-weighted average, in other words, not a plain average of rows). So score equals 1.14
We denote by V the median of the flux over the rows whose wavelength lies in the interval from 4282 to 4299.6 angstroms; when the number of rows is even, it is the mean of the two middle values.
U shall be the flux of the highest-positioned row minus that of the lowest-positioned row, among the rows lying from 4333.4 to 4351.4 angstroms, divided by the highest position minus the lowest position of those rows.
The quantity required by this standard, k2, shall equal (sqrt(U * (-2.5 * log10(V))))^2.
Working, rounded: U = -0.024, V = 8.8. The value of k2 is 0.056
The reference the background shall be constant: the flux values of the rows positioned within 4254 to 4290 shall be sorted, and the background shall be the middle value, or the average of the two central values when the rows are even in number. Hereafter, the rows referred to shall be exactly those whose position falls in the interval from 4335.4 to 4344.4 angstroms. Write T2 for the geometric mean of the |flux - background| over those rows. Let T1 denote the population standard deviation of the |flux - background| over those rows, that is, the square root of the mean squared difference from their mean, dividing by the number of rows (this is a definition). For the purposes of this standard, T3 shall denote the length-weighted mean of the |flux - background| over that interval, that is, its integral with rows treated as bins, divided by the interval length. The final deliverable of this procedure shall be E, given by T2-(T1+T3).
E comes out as -0.05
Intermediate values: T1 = 0.05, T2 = 2.85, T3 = 2.85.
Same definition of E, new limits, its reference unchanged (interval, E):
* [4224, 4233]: -0.17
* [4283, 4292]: -0.12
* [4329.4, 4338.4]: -0.17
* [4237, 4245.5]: -0.19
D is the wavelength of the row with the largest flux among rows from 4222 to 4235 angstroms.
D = 4222.60 angstroms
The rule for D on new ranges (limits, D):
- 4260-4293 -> 4282.32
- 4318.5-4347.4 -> 4341.90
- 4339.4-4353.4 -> 4341.90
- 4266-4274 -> 4266.58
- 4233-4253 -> 4244.04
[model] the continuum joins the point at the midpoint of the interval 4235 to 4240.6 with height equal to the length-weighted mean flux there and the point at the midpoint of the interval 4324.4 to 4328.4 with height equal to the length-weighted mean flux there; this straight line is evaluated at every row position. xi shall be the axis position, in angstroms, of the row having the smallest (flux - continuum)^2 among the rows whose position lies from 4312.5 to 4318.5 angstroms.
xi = 4316.97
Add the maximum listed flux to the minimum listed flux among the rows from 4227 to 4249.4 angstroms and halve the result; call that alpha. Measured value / 8.66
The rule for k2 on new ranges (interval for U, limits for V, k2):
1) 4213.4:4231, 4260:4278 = 0.107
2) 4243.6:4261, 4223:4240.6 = 0.049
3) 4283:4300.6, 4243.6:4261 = 0.002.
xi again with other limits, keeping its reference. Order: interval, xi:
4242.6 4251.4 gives 4247.95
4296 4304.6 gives 4296.15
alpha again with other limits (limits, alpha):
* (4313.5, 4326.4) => 9.76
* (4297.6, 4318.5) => 9.21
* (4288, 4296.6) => 8.74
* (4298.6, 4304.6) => 8.75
